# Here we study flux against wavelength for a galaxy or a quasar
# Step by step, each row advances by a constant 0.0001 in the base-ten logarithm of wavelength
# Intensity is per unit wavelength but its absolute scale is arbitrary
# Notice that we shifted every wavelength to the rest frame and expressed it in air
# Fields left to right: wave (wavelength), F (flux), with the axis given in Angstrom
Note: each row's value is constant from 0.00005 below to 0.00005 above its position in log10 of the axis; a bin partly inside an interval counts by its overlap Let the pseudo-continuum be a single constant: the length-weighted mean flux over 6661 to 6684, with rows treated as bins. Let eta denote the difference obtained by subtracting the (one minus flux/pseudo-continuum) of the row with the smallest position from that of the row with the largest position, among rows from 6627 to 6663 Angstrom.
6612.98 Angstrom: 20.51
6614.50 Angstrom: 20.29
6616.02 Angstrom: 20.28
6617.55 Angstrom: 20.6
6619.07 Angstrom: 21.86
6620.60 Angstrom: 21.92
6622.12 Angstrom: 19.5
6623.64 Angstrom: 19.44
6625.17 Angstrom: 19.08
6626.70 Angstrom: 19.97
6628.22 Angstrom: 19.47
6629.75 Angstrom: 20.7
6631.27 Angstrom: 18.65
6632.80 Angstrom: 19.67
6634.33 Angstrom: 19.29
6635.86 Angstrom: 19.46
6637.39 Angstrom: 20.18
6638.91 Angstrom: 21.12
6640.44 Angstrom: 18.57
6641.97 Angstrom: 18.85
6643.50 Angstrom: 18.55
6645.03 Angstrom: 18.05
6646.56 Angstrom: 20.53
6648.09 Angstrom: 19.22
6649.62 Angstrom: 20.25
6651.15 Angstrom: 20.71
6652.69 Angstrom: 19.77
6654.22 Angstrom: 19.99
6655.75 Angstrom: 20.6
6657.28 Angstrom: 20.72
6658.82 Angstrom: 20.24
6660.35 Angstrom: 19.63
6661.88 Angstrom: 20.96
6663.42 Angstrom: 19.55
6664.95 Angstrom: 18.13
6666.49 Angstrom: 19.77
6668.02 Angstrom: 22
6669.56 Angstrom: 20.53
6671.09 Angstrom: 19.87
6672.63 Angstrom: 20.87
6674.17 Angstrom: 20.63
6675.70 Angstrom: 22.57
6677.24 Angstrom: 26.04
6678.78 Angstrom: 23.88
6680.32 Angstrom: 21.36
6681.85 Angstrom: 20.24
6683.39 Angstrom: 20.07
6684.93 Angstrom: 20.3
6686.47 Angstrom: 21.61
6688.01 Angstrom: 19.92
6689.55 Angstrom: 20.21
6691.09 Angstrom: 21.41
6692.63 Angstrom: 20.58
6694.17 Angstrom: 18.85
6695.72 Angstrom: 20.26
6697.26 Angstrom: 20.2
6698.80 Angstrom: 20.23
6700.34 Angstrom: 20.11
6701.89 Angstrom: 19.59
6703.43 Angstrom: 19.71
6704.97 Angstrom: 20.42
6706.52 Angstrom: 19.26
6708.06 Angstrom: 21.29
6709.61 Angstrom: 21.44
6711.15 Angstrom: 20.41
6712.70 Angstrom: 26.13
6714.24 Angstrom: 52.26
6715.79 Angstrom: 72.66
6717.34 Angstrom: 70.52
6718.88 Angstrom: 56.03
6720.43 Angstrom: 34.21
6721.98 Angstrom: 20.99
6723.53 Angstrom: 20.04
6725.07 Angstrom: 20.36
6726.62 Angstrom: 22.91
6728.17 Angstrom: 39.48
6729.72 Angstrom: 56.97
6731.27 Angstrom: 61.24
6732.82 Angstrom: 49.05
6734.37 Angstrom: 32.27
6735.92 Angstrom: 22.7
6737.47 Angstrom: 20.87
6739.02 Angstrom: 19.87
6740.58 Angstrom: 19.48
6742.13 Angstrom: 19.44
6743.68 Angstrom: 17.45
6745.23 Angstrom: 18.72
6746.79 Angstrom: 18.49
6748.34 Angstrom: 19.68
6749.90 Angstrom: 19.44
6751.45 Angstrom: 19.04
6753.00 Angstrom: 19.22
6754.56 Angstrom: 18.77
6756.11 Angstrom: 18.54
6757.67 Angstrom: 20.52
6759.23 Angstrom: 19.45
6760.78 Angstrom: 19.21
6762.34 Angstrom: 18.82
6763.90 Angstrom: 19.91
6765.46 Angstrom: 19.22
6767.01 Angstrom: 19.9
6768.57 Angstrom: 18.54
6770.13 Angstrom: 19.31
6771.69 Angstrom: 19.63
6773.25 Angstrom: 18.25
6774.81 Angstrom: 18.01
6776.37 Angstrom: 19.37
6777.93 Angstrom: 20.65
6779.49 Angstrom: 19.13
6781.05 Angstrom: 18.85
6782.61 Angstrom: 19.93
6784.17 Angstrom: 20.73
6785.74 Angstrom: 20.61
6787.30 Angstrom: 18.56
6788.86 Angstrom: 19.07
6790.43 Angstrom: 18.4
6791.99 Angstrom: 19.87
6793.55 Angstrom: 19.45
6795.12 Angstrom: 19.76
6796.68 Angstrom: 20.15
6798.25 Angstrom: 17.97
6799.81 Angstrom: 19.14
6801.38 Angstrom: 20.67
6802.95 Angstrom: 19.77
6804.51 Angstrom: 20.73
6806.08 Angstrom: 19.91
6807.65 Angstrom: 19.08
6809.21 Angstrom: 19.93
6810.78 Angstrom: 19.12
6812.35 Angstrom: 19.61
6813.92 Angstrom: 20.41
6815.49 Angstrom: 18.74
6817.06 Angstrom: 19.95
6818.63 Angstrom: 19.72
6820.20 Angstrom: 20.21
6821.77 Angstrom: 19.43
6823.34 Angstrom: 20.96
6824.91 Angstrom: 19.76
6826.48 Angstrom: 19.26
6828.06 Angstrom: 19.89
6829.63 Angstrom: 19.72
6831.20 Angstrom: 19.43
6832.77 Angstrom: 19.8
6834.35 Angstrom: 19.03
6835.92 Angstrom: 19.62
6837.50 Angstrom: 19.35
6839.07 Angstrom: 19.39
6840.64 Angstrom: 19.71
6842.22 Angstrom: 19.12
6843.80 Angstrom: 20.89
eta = -0.07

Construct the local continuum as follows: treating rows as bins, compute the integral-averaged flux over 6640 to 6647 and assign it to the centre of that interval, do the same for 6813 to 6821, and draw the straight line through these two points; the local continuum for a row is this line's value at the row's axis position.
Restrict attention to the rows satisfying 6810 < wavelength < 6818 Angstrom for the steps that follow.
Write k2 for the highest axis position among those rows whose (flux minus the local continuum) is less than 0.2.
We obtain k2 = 6817.06 Angstrom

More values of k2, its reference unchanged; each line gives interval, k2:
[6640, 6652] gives 6645.03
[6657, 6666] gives 6664.95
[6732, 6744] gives 6743.68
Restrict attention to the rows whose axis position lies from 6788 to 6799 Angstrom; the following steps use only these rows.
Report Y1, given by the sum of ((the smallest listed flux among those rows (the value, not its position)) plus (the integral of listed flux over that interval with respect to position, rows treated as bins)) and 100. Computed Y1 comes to 330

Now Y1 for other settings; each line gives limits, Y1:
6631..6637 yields 235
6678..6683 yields 229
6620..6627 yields 259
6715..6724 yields 539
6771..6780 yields 291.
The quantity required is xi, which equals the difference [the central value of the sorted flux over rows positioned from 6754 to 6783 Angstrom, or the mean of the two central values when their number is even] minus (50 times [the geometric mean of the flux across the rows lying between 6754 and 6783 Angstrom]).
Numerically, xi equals -943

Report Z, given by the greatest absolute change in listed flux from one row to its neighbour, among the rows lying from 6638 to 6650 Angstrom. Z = 2.55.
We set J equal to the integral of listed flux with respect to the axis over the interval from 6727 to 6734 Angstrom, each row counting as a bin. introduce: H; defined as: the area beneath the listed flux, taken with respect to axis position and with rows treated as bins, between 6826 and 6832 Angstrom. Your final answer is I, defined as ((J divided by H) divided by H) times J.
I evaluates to 8.5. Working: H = 118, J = 343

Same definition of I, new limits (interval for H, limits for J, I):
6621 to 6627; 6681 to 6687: 1.1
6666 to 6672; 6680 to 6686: 1.0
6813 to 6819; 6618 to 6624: 1.1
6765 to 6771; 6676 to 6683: 1.9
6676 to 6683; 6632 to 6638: 0.5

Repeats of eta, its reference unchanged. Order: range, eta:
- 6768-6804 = -0.06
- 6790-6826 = -0.06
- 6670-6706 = -0.03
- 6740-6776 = 0.07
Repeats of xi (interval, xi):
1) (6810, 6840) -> -963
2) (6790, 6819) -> -960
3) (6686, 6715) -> -1061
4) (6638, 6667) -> -967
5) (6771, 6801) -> -947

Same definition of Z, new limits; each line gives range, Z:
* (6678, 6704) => 2.52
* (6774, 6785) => 1.52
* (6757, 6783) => 1.52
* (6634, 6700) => 3.47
